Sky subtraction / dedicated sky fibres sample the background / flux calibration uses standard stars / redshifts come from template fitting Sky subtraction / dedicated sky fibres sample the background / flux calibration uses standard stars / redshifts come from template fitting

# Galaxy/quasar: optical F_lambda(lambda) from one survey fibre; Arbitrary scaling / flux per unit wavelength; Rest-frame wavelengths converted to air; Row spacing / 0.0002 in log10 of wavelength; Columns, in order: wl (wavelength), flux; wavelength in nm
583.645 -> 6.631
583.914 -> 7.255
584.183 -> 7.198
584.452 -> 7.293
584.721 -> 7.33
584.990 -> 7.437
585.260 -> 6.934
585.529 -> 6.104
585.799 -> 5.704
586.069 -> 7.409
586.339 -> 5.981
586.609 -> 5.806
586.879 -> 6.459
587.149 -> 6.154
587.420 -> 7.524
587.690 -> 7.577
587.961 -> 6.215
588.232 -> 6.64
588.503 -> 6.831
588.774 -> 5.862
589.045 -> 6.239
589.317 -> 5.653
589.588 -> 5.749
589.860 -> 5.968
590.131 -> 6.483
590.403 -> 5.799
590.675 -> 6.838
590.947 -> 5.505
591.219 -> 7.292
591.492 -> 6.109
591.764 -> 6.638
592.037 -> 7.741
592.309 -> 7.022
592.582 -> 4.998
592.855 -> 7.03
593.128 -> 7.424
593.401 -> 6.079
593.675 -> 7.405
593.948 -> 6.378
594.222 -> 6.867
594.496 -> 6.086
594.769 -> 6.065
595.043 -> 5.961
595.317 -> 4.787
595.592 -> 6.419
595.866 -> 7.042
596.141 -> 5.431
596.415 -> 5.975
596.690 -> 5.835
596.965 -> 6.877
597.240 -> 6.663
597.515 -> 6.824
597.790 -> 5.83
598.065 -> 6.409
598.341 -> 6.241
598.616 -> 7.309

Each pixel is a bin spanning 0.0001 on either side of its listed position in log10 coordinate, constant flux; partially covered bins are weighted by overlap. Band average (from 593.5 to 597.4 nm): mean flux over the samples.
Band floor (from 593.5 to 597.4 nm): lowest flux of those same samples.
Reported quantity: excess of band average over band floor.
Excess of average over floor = 1.5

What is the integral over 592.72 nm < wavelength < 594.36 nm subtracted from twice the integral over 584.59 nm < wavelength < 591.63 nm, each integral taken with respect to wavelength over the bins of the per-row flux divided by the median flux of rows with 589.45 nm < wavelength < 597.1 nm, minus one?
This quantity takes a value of 0.29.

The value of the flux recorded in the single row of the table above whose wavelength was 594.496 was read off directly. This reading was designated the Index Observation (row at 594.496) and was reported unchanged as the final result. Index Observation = 6.086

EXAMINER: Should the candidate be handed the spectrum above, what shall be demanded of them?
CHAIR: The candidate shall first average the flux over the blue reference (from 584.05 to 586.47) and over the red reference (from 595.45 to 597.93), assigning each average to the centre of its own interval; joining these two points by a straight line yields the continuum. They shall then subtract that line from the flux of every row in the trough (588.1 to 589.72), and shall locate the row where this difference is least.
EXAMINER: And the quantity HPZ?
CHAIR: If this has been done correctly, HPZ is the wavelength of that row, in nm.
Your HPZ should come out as 589.317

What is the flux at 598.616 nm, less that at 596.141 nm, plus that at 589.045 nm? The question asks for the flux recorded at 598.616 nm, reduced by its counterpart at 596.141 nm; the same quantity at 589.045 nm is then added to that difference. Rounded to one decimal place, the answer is 8.1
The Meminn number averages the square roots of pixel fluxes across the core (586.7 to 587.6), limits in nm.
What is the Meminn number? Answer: 2.59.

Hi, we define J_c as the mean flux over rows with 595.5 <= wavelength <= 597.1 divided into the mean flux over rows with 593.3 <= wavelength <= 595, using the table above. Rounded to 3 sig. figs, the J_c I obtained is 1.03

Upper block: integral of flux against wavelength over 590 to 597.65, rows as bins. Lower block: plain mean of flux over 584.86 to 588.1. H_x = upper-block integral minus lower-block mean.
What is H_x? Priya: 42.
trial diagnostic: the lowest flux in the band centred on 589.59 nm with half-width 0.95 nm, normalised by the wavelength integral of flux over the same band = 0.499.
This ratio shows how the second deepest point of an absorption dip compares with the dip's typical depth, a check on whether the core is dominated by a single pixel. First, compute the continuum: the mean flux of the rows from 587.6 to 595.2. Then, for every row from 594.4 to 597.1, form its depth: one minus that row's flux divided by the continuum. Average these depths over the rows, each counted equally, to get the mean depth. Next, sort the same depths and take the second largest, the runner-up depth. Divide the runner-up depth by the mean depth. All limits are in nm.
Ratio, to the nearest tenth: 2.6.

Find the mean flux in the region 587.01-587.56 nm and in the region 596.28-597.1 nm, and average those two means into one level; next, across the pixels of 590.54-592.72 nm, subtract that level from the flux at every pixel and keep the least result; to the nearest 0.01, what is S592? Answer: -1.54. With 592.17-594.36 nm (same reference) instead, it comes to -1.54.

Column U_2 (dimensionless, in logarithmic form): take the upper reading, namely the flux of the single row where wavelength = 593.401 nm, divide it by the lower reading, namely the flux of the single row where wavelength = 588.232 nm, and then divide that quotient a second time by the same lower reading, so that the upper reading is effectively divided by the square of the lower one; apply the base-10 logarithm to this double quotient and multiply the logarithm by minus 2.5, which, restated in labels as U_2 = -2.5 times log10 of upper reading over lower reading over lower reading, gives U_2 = 2.15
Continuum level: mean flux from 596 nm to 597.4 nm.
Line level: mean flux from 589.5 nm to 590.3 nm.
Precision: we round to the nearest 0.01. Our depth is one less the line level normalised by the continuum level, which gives 0.01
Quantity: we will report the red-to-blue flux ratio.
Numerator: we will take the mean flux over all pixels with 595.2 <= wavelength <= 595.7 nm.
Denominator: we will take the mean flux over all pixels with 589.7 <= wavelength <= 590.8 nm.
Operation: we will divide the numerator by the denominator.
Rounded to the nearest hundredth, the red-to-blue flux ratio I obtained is 0.89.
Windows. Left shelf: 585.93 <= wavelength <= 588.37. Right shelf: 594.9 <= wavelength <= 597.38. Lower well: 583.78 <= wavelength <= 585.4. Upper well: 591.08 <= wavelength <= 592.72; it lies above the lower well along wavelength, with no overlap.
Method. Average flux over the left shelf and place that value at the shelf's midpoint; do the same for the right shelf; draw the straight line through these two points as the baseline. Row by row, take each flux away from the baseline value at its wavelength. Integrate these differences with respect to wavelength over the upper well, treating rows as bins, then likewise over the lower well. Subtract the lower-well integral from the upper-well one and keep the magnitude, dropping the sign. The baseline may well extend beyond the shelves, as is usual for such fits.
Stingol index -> 0.28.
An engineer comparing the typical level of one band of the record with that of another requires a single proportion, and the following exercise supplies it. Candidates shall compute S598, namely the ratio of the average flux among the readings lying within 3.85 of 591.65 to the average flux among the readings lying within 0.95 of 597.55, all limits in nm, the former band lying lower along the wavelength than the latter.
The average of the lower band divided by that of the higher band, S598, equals 0.99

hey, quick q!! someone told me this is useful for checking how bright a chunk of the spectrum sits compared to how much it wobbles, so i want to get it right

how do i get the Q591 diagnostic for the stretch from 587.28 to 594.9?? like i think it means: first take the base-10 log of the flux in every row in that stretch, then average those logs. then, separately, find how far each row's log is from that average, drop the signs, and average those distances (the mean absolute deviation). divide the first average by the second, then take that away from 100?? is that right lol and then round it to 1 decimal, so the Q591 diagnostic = 79.6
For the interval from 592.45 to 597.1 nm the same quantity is 81.6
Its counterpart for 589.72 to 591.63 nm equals 76.8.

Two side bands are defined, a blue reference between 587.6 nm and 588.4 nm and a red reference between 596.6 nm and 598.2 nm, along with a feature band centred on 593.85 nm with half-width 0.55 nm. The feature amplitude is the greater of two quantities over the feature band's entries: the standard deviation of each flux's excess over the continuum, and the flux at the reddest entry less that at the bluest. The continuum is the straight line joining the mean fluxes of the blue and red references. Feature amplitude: 0.8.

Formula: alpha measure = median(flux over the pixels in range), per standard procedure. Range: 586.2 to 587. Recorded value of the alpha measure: 6.0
